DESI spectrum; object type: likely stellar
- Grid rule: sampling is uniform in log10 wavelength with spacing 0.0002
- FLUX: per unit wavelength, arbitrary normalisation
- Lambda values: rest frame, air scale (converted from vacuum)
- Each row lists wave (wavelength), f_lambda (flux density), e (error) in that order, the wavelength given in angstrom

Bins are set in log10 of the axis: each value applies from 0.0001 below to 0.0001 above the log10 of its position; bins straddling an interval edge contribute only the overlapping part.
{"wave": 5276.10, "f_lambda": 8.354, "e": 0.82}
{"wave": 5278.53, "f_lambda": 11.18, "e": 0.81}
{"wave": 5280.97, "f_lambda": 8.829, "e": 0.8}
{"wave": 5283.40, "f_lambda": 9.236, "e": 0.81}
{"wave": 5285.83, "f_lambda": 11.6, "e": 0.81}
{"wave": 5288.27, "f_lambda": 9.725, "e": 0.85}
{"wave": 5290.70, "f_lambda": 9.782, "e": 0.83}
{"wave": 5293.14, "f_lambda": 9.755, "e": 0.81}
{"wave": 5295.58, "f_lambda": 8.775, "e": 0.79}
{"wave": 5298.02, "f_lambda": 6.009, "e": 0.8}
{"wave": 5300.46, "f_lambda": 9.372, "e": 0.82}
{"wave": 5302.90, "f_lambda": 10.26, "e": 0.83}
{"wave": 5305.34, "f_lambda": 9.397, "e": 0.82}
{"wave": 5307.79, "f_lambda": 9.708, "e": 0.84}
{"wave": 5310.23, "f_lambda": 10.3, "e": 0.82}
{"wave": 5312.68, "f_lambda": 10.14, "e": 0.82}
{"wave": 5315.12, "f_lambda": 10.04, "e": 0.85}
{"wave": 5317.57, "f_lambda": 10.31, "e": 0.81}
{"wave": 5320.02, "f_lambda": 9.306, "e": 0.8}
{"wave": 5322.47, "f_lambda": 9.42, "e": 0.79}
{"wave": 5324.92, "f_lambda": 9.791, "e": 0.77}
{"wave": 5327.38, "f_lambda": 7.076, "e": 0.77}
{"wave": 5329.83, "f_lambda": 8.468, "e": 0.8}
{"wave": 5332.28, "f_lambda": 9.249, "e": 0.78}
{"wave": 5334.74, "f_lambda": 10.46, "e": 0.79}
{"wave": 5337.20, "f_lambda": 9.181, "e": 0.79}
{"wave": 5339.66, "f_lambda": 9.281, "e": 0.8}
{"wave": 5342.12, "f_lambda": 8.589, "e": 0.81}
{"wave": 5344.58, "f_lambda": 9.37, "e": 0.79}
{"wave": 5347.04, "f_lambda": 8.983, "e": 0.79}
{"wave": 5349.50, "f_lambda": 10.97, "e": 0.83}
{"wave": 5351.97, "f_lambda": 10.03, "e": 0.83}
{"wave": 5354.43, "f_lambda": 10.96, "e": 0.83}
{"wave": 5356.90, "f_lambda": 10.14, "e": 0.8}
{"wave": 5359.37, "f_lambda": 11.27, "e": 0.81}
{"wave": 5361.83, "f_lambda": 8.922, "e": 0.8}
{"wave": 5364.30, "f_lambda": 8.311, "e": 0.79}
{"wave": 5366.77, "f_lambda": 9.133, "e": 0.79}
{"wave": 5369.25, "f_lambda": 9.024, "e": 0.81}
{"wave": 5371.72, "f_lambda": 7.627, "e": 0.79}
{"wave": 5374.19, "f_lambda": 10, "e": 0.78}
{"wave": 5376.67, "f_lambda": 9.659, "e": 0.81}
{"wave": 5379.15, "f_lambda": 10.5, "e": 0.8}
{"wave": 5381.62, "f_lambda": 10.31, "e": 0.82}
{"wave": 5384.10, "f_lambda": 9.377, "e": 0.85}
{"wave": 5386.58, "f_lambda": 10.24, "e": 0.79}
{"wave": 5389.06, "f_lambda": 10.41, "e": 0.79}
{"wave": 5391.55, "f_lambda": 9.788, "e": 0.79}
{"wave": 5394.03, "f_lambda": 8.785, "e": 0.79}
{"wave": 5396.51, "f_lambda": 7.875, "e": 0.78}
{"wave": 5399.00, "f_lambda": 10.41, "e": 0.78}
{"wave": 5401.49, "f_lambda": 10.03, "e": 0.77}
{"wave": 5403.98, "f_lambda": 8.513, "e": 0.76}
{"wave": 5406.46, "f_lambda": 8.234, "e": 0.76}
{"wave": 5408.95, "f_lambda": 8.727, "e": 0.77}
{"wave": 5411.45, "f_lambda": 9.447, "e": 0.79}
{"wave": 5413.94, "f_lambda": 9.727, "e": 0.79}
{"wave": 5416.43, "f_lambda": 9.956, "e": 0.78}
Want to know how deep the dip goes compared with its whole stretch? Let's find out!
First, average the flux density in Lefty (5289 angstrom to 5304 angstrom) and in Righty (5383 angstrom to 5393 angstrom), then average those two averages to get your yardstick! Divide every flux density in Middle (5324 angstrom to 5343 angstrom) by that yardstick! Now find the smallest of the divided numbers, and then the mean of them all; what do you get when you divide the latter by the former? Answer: 1.27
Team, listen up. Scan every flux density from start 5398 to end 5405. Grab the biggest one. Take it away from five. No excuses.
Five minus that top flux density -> -5.4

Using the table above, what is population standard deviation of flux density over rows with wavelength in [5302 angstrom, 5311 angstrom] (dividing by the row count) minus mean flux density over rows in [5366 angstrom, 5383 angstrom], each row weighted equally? -9.1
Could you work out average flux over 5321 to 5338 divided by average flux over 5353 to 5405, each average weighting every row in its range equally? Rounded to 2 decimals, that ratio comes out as 0.95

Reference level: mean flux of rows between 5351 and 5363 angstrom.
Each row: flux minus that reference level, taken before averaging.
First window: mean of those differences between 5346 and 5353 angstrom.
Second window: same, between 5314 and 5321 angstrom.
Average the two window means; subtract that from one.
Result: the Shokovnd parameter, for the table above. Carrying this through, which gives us 1.32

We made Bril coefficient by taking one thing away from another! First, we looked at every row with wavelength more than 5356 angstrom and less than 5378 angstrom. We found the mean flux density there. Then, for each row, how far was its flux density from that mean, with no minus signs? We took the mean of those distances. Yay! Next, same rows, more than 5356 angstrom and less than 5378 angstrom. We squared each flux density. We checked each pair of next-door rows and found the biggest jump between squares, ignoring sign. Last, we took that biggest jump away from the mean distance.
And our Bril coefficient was -46.6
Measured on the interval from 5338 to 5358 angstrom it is -38.9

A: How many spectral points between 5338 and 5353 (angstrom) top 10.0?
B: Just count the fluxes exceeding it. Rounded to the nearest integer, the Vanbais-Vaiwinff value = 2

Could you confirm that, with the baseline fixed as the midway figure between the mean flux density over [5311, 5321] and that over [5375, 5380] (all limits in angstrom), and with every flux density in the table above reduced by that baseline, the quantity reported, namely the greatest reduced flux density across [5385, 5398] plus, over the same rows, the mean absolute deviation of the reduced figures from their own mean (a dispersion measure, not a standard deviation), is 1.3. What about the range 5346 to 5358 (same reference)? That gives 1.6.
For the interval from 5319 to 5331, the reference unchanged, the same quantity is 0.6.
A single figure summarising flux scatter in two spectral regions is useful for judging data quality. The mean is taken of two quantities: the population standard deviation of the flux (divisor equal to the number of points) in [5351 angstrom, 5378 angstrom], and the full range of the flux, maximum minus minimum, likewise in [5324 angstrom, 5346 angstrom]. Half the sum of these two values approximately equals 2.2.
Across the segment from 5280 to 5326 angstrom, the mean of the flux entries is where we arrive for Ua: 9.57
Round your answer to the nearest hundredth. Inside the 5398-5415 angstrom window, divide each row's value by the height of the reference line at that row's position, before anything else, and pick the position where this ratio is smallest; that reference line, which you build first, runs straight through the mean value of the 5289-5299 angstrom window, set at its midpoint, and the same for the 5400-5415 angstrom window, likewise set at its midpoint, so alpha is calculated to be 5406.46 angstrom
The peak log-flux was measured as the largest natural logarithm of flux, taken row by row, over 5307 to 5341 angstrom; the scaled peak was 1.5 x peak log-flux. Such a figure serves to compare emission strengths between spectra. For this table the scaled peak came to 3.52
